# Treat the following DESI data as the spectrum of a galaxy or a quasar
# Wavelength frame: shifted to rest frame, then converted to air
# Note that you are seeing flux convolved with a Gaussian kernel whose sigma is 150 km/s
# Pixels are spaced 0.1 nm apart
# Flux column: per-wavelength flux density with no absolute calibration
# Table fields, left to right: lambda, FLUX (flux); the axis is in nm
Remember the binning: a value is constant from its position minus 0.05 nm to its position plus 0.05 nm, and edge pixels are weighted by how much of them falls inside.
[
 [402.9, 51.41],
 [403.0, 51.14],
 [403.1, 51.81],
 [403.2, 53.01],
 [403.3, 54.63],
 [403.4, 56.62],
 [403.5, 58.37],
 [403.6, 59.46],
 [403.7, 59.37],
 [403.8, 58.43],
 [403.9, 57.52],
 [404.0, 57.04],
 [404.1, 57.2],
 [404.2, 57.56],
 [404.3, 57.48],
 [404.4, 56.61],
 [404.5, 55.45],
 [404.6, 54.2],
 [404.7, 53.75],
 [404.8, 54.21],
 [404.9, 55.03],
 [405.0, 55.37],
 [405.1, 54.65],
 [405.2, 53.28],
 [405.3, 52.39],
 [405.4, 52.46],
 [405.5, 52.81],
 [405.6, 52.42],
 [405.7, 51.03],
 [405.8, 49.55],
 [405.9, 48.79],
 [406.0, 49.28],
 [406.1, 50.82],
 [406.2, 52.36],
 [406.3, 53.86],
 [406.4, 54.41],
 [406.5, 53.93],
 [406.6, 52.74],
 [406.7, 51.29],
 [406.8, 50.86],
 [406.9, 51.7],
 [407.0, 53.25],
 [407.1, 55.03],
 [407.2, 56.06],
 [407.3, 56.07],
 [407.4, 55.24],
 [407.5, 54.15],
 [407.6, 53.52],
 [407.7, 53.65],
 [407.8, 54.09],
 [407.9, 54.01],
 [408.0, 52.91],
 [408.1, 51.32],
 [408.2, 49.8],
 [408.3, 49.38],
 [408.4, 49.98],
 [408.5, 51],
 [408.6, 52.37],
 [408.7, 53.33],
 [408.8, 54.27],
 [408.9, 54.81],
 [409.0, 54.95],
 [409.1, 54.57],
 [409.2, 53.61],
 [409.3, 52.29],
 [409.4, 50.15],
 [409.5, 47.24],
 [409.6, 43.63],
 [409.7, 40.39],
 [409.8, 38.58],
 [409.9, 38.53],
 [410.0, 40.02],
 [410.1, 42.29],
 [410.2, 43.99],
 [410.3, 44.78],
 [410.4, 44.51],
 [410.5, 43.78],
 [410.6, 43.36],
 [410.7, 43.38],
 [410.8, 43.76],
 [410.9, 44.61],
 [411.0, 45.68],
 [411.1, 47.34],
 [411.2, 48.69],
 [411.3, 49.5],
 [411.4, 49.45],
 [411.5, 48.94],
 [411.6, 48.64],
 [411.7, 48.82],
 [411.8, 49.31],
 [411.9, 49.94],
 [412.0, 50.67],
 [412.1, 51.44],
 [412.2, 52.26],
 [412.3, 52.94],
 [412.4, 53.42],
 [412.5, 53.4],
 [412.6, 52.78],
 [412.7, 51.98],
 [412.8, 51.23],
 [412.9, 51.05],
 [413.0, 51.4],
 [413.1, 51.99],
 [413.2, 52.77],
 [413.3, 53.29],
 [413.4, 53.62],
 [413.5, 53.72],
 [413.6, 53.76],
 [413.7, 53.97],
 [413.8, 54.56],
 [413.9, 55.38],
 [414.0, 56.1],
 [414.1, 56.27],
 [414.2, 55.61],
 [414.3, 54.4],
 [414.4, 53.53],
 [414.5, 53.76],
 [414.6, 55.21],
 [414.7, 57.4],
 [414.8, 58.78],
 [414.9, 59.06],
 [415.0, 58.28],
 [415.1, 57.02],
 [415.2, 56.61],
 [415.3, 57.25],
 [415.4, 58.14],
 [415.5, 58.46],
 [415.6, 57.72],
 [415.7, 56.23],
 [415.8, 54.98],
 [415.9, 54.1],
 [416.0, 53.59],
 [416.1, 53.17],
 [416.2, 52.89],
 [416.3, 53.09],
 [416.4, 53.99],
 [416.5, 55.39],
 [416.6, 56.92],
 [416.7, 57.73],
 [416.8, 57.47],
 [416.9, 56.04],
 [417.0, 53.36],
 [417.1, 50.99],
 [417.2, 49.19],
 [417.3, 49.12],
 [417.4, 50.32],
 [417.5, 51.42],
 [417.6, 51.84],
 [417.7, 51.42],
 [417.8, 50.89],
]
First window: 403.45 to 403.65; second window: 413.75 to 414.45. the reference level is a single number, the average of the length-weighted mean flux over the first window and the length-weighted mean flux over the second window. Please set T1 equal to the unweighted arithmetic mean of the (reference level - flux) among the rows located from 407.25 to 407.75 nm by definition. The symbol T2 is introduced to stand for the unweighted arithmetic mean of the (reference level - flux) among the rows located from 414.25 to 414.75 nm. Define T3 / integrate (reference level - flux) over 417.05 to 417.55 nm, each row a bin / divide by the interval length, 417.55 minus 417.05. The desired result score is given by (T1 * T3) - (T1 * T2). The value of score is 12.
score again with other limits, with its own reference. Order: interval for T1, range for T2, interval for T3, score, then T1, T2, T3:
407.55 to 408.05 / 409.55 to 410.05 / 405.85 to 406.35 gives -37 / 3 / 16.8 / 6.0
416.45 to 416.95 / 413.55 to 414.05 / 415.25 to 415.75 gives -1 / 0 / 2.3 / -0.5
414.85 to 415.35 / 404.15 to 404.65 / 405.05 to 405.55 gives -2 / -1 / 0.8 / 3.9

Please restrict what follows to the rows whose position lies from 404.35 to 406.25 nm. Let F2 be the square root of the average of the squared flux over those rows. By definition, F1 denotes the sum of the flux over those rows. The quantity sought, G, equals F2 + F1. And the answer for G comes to 1057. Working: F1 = 1004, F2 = 53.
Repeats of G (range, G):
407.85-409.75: 1021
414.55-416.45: 1122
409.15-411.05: 889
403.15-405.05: 1128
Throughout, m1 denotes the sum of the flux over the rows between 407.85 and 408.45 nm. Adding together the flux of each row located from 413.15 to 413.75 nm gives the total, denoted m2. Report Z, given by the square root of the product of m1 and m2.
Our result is 314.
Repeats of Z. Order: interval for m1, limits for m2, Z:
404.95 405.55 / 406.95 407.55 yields 325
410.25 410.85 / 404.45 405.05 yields 294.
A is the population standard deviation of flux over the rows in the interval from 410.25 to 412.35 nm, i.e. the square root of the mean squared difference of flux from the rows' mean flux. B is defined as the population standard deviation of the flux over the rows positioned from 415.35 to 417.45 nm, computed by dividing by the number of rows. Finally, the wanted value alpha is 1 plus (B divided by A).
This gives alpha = 1.93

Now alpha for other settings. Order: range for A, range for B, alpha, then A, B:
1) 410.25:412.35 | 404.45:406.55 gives 1.64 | 3.0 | 1.9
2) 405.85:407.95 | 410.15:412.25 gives 2.46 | 2.0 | 2.9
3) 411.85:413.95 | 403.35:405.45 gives 2.57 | 1.3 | 2.1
